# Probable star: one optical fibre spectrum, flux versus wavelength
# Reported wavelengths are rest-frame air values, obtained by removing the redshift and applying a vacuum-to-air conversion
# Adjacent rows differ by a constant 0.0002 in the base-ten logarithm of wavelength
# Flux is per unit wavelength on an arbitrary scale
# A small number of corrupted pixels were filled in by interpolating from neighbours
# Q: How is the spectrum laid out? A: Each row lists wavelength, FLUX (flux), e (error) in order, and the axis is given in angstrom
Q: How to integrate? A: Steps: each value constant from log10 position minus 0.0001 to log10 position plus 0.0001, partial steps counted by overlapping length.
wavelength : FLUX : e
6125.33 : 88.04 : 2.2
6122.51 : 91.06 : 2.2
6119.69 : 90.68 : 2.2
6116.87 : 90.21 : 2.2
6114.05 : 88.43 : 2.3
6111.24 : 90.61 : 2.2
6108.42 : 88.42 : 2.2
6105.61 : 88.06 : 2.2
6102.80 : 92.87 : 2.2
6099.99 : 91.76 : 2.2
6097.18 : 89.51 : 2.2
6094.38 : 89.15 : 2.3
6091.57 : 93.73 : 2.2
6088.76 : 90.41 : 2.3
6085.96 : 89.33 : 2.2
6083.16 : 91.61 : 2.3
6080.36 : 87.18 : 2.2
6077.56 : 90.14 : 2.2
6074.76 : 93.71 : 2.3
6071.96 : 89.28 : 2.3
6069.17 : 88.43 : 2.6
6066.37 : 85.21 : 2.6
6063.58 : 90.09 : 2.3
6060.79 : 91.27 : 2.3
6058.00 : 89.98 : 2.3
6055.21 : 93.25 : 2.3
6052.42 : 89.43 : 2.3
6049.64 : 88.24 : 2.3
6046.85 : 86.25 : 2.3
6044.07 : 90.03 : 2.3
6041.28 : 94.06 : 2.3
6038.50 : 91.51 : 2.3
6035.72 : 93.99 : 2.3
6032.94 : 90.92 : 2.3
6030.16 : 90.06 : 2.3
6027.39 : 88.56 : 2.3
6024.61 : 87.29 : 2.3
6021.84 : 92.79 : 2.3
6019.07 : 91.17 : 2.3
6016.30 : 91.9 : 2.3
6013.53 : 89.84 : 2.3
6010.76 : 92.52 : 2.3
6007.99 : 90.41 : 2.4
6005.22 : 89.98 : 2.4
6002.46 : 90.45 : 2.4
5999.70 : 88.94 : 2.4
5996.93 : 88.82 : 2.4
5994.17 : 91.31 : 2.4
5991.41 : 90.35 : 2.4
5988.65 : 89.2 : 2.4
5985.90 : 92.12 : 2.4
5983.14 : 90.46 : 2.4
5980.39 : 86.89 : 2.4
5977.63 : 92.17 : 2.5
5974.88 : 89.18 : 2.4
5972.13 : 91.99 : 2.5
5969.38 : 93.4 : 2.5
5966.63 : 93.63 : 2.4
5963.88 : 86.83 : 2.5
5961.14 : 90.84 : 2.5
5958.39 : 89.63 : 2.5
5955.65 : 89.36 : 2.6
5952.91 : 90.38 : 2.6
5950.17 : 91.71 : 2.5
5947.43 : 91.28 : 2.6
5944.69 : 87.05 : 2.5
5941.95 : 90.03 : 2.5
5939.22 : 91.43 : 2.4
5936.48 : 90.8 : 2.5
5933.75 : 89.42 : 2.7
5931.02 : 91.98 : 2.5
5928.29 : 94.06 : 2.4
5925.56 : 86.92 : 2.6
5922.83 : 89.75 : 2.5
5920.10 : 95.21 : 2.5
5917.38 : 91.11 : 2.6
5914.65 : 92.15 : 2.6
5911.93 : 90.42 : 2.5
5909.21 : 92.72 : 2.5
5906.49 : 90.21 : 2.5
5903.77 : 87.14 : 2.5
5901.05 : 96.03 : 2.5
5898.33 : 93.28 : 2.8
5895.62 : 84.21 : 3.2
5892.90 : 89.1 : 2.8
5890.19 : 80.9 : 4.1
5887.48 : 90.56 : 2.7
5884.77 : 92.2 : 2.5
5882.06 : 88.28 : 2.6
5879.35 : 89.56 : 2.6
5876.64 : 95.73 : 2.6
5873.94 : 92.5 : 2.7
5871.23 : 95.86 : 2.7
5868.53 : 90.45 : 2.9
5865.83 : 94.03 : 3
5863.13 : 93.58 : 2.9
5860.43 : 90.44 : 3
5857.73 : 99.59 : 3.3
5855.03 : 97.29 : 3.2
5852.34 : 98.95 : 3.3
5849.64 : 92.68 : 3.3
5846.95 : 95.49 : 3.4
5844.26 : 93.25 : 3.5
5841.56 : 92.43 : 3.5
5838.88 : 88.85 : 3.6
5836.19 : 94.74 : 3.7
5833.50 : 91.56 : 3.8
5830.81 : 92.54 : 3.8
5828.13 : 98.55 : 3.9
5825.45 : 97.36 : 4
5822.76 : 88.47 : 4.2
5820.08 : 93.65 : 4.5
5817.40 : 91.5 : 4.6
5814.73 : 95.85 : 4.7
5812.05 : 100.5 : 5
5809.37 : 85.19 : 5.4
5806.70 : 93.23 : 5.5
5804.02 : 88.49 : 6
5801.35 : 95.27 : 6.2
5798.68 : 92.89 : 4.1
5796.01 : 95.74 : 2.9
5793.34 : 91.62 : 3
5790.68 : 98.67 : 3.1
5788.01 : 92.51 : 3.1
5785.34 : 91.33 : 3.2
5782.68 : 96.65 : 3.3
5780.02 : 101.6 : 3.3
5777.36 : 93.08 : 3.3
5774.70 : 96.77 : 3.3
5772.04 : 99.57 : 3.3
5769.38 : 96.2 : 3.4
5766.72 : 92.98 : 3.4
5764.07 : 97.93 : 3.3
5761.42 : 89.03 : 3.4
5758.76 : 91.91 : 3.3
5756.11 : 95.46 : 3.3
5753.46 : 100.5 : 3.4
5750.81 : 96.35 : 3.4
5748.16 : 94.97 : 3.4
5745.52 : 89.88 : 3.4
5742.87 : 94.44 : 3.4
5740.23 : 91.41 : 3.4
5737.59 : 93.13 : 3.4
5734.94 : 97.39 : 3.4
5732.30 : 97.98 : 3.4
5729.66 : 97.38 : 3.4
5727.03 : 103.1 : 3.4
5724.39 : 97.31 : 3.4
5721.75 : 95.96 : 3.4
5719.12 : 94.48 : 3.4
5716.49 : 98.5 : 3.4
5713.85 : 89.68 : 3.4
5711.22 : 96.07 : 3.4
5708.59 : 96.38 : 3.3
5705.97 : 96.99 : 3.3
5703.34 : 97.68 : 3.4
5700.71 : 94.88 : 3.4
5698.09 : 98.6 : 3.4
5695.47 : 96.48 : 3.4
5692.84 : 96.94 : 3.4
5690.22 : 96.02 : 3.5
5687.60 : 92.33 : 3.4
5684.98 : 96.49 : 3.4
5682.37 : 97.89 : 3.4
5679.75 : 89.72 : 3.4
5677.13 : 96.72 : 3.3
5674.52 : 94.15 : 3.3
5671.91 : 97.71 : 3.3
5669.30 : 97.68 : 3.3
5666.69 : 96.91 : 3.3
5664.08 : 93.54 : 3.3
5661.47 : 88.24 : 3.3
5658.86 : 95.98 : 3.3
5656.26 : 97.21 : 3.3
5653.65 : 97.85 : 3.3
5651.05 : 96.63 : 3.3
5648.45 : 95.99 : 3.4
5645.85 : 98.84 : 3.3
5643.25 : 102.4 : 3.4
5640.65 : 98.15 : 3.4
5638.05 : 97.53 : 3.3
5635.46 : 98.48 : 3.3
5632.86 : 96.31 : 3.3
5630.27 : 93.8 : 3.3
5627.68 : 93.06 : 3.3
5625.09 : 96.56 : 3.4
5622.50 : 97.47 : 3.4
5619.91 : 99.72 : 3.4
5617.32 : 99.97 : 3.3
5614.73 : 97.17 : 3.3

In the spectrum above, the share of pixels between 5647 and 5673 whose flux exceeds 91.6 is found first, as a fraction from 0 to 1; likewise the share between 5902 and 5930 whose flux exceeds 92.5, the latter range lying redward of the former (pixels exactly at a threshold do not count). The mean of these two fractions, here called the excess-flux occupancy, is 0.60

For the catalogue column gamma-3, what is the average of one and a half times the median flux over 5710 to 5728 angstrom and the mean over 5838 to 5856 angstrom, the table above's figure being 119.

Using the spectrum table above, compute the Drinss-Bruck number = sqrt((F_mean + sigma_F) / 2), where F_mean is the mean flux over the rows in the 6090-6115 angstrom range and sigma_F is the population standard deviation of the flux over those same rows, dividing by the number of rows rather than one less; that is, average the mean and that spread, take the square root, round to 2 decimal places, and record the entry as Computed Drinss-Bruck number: 6.79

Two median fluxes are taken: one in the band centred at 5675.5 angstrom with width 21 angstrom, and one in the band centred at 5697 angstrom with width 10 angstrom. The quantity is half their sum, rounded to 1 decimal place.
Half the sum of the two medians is 96.8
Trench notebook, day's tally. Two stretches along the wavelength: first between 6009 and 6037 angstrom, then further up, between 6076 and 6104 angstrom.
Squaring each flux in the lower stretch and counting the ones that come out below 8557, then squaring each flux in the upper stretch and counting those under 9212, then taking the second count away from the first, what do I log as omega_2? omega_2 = -3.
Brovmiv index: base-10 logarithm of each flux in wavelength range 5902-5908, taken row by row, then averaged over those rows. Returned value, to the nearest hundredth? 1.95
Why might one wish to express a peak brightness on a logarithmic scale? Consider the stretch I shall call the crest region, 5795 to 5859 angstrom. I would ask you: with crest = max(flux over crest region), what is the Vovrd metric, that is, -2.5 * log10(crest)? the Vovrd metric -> -5.01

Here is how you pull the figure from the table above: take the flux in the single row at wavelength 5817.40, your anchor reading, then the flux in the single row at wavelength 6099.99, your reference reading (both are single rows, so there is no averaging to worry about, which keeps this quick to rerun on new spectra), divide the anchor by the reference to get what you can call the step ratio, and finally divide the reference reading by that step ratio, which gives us 92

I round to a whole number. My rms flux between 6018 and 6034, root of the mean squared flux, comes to 90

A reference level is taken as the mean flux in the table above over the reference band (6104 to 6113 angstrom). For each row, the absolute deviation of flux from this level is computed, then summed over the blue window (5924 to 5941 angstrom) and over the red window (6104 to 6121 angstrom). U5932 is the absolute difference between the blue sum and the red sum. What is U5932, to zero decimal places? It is 8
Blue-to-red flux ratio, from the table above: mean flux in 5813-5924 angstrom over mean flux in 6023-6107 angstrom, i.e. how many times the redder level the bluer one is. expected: 1.02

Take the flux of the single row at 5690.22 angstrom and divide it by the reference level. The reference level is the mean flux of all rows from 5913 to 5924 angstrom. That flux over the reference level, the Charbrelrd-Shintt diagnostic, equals 1.04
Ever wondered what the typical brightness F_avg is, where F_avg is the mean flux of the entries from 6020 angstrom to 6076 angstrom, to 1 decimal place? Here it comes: 90.2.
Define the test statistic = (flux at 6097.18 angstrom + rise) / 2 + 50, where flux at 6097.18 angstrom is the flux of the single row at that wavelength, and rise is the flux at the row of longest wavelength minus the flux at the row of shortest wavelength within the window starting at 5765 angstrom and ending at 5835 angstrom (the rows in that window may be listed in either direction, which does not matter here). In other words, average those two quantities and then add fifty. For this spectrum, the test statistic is 94.0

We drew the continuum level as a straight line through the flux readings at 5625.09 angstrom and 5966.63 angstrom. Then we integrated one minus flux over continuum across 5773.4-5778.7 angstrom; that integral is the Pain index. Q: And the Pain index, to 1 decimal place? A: 0.0 angstrom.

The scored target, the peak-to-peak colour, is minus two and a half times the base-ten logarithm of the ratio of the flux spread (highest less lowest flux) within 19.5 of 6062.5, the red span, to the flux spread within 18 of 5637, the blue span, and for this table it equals 0.1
